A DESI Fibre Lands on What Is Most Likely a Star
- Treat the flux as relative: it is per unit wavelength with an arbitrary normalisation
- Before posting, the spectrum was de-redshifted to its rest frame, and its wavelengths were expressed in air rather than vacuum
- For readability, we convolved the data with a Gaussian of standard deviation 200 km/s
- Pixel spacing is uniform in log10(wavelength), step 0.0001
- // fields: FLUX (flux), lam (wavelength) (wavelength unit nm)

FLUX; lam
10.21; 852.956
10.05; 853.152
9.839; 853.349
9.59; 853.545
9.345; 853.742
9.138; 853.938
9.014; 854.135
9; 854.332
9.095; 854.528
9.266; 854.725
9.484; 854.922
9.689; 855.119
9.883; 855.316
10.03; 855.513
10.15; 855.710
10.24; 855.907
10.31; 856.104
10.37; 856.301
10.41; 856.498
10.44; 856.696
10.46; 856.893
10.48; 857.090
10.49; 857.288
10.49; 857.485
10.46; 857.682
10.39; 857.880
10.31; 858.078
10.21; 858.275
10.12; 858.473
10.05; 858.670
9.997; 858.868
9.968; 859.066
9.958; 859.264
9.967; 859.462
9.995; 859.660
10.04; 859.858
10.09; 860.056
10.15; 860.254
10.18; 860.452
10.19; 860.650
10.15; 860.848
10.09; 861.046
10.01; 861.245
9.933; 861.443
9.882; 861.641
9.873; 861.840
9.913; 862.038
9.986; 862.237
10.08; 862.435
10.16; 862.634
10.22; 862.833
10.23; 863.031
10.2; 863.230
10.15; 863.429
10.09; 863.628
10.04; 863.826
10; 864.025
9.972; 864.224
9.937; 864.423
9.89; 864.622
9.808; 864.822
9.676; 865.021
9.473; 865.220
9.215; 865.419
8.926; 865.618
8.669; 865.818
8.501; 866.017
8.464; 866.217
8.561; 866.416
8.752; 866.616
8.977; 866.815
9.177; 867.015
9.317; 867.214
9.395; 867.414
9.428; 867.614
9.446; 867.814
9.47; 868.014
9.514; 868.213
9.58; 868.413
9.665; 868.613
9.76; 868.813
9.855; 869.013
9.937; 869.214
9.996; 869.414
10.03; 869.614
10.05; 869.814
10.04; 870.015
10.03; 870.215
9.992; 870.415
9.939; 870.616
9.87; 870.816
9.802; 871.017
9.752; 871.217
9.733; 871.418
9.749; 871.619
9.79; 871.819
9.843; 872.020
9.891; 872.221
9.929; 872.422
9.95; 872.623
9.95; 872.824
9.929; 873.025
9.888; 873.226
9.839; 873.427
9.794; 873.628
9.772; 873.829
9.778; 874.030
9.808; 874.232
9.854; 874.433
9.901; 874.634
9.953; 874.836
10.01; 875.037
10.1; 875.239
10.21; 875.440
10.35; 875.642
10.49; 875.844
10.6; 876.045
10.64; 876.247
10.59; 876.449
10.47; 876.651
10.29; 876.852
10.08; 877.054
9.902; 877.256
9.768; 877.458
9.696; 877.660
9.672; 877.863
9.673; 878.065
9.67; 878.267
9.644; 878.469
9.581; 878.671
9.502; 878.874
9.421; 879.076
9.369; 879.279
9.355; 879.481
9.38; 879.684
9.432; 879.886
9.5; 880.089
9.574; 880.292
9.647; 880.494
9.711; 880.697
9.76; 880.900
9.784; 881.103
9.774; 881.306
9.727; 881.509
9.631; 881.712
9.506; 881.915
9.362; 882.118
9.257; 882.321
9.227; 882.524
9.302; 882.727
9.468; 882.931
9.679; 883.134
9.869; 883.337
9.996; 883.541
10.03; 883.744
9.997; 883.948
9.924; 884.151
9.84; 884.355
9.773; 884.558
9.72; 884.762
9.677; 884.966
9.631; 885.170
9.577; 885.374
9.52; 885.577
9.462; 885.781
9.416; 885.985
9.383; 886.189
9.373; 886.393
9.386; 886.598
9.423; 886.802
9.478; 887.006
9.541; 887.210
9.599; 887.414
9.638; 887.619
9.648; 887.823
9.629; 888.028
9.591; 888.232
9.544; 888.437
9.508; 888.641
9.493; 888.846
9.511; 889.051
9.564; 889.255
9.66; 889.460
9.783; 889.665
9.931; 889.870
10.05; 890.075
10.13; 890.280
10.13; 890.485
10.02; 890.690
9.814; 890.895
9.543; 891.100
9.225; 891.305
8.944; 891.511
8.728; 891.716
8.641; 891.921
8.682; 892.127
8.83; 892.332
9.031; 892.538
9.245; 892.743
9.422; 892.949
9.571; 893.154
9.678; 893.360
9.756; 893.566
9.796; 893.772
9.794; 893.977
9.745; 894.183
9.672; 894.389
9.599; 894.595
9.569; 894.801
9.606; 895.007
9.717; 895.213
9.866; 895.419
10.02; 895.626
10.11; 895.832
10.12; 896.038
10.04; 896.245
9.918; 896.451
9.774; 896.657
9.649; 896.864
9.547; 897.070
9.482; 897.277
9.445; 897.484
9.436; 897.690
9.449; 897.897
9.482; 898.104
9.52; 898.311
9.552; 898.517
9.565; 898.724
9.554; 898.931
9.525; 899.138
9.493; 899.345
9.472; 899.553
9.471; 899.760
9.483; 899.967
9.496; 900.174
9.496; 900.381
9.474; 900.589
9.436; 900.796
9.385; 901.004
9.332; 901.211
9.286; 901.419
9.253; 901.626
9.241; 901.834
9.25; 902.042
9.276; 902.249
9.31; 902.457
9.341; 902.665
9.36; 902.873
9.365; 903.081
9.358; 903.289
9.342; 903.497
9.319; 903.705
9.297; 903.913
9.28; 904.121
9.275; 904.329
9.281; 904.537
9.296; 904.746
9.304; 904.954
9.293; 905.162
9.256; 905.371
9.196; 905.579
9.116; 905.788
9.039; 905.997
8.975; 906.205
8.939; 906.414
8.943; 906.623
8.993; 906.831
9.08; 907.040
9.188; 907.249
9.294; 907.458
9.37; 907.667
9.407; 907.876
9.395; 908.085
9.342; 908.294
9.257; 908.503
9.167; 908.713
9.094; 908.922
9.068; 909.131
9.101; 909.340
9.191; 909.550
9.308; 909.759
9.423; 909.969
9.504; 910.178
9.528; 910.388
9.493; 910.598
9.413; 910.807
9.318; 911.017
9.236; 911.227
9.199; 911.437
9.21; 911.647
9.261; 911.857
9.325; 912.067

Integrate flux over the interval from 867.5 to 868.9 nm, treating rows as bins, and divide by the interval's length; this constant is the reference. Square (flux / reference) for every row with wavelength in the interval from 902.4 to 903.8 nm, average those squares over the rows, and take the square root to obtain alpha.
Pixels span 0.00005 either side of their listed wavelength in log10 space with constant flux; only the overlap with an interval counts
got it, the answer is 0.98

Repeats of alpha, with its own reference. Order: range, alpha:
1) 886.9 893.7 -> 1.00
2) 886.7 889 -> 1.00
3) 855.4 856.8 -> 1.08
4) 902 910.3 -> 0.97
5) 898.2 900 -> 1.00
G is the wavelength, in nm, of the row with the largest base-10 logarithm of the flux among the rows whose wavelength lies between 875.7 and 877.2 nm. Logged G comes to 876.247 nm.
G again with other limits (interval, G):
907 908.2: 907.876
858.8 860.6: 860.452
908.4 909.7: 908.503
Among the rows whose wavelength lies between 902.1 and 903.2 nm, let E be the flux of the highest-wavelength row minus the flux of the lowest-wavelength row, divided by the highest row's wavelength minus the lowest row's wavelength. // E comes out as 0.1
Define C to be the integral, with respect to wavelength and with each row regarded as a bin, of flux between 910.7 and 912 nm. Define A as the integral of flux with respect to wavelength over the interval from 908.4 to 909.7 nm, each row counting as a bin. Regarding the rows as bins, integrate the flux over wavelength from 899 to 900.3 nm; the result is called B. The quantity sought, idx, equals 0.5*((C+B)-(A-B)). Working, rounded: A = 11.9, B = 12.3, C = 12.1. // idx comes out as 12.4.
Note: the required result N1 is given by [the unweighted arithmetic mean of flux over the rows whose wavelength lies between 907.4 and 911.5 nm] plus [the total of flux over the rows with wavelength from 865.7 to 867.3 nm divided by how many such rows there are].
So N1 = 18.11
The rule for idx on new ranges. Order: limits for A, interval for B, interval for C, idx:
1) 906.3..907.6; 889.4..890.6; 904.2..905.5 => 12.1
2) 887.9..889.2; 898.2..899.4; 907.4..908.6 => 10.9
